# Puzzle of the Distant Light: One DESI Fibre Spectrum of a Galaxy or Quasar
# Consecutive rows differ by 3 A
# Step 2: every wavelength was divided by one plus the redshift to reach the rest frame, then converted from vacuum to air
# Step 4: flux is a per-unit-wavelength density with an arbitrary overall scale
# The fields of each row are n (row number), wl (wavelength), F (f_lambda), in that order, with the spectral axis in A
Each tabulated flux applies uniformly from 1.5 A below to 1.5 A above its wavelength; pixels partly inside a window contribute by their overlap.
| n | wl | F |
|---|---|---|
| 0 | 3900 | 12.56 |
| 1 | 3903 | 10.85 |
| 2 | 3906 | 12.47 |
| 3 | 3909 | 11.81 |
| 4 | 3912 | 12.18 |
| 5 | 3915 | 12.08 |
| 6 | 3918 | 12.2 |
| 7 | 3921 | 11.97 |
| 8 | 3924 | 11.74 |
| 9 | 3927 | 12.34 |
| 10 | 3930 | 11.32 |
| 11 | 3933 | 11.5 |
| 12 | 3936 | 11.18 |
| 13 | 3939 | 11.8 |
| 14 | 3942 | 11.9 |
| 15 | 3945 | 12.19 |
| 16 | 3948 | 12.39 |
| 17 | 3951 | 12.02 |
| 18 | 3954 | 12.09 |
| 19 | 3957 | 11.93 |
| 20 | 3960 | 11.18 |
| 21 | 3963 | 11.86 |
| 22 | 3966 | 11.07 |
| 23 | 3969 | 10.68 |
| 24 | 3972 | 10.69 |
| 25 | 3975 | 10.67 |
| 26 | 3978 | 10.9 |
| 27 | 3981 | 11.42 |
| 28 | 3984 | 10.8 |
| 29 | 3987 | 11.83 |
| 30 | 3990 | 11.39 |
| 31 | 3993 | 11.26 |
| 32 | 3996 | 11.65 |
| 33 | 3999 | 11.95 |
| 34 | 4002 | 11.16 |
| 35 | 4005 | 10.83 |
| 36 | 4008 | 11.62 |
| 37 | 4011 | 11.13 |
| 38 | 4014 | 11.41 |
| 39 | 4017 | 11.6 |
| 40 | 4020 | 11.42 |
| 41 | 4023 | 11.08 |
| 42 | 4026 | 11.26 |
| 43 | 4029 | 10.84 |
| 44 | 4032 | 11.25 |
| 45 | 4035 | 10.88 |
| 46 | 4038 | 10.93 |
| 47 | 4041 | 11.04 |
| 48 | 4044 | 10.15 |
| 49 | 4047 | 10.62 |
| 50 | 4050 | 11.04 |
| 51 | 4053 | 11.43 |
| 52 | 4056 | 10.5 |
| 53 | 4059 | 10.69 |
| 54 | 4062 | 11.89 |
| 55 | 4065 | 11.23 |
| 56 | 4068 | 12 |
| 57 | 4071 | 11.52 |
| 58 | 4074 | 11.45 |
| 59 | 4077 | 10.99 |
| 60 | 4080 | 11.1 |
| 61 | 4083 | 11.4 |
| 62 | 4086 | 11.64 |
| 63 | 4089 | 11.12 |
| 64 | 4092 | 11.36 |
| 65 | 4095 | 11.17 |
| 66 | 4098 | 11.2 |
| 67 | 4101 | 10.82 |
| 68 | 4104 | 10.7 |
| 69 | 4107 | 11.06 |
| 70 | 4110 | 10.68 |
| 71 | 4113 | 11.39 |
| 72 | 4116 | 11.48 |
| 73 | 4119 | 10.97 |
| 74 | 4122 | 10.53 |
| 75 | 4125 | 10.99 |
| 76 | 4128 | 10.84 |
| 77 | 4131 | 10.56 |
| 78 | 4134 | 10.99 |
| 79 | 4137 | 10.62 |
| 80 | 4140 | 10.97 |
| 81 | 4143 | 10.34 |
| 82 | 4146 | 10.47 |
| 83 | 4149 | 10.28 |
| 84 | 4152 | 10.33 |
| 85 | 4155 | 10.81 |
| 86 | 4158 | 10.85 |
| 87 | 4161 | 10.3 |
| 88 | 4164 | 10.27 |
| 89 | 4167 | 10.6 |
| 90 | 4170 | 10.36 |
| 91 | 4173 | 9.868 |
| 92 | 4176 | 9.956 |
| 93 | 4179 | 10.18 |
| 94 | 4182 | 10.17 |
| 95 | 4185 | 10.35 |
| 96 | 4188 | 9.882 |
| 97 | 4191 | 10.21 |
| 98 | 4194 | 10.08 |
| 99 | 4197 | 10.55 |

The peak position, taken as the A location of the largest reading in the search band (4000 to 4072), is 4068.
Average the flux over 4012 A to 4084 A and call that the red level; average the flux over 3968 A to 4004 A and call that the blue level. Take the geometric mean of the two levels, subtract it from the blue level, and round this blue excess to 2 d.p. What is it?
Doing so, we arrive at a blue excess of 0.02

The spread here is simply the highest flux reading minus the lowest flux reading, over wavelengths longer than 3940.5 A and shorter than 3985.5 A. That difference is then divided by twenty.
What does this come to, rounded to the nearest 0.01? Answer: 0.09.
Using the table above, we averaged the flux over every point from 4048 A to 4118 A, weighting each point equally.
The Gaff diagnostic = 11.2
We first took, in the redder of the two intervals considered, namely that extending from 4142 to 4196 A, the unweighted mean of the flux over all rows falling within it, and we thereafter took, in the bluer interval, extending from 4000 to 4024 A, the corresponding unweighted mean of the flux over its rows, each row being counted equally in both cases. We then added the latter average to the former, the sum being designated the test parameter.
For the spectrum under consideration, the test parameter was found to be 21.6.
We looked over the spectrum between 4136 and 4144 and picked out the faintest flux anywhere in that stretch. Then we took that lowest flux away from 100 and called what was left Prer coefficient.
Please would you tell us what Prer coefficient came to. 89.7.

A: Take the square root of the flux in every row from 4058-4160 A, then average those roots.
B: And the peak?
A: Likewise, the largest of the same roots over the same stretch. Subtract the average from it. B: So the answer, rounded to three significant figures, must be 0.146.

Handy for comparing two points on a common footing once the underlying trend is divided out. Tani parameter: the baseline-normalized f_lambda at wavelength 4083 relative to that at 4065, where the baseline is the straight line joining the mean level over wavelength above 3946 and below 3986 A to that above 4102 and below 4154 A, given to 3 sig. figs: 1.02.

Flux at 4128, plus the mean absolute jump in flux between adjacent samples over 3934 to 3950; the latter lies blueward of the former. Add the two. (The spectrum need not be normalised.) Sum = 11.14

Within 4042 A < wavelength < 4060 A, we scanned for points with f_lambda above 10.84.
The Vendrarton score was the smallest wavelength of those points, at 4050 A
